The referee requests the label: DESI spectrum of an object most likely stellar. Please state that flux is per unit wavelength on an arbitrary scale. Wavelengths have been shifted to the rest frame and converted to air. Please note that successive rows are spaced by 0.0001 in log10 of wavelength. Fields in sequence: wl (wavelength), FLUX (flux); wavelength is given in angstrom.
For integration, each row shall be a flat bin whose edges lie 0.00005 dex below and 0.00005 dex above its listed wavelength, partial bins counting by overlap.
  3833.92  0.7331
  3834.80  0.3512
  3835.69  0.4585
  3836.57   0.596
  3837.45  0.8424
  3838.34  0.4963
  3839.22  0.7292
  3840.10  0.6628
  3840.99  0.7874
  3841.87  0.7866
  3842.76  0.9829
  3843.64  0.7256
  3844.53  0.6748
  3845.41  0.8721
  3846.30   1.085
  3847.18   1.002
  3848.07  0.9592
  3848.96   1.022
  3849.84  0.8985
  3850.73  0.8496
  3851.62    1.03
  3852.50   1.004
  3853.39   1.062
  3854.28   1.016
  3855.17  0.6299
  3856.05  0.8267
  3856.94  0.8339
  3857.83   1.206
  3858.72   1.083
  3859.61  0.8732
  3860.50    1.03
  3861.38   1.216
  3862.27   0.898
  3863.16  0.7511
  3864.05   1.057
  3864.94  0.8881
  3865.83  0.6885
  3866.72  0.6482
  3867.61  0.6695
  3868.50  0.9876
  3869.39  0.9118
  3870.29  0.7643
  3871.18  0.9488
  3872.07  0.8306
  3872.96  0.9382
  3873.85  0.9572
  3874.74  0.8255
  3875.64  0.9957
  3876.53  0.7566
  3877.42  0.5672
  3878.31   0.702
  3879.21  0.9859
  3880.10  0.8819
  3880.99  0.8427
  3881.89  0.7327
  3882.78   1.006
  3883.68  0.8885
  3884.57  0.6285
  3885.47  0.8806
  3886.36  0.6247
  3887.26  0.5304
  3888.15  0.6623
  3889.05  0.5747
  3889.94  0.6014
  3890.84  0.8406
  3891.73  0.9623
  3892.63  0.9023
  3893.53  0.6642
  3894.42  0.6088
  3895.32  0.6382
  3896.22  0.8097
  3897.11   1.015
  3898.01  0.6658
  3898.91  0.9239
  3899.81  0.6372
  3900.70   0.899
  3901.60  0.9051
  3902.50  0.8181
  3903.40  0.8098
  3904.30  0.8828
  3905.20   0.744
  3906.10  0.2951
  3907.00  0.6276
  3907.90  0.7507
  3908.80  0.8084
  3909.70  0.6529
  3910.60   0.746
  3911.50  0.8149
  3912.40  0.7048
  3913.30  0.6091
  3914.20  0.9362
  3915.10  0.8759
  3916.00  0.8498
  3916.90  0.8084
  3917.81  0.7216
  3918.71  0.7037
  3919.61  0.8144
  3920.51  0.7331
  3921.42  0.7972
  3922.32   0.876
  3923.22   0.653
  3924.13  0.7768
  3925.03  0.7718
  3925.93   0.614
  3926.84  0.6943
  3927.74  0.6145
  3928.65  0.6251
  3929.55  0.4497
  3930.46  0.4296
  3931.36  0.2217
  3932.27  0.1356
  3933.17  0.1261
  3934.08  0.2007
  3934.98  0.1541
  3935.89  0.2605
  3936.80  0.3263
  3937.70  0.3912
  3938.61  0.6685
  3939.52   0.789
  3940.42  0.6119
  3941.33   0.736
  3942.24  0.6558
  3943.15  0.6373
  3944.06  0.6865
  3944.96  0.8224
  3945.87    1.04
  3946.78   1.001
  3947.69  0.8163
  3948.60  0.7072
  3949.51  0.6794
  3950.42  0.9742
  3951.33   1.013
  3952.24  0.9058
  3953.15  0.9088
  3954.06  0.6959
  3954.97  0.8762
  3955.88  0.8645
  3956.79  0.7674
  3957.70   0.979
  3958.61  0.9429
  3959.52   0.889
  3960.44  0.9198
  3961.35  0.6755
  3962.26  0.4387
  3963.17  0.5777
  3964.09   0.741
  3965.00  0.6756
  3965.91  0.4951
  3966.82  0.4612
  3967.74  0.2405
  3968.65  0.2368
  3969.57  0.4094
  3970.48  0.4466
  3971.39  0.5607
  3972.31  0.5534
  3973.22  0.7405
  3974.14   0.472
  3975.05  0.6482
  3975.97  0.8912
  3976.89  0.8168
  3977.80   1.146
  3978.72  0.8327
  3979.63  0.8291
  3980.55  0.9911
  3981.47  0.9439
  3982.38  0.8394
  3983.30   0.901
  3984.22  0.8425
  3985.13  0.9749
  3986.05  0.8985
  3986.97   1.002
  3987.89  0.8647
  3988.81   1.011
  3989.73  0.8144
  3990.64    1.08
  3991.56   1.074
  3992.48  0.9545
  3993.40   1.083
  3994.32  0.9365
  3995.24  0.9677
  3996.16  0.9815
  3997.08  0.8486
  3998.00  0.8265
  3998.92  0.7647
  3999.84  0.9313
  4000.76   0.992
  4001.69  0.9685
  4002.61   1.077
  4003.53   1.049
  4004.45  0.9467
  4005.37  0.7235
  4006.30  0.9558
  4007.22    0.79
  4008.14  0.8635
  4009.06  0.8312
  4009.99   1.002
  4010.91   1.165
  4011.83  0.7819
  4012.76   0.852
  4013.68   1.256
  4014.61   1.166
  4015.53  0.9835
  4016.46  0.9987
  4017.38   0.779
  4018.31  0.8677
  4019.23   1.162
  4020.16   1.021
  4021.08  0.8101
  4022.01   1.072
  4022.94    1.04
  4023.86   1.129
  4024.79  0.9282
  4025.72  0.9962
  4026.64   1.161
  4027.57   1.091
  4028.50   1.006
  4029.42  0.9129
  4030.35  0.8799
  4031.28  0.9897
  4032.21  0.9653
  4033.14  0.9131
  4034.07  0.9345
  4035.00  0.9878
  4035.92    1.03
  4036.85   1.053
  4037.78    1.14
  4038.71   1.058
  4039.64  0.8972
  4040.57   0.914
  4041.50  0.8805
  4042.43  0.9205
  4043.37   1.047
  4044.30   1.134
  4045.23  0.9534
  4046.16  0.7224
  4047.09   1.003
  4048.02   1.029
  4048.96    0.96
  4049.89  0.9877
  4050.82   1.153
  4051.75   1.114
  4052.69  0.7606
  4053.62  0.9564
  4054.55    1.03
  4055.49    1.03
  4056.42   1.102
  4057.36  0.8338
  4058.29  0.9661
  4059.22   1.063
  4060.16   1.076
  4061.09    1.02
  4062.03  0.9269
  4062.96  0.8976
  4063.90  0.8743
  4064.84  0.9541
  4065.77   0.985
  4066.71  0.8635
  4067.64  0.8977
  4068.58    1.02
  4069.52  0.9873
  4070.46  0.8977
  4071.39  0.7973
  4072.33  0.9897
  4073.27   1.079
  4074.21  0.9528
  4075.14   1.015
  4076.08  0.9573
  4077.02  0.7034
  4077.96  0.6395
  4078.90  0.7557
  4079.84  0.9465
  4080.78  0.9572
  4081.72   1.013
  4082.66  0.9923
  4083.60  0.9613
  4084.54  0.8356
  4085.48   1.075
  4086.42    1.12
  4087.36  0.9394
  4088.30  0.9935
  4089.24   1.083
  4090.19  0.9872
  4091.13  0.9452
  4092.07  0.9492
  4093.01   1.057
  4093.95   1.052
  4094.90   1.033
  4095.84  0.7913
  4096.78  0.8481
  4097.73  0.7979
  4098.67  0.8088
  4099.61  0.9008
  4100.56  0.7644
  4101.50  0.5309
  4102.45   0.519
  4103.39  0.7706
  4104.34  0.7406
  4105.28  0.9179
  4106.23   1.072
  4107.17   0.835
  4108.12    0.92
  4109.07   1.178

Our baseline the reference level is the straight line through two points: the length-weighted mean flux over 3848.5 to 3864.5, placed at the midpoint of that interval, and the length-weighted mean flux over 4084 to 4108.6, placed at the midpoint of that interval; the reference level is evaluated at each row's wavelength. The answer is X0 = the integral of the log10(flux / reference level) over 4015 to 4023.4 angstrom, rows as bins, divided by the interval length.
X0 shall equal 0.02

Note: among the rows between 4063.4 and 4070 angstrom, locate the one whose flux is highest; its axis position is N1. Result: 4068.58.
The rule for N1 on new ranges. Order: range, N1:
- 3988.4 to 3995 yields 3993.40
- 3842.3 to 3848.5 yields 3846.30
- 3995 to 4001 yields 4000.76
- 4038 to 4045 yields 4044.30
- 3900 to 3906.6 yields 3901.60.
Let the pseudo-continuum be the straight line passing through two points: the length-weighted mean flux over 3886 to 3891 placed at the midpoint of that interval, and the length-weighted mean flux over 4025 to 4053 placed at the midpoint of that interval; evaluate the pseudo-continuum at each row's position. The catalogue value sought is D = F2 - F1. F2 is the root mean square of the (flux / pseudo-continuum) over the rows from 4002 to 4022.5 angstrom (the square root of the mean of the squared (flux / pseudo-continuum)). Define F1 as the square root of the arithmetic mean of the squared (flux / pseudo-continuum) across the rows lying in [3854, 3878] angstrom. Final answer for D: -0.5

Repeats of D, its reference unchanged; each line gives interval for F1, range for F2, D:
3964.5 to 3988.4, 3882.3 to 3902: 0.3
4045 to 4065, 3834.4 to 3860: 0.7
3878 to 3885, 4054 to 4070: -0.4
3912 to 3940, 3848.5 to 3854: 0.9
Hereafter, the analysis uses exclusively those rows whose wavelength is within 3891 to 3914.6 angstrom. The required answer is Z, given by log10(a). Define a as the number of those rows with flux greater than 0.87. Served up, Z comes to 0.90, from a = 8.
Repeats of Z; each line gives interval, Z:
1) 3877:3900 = 0.95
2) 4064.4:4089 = 1.30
